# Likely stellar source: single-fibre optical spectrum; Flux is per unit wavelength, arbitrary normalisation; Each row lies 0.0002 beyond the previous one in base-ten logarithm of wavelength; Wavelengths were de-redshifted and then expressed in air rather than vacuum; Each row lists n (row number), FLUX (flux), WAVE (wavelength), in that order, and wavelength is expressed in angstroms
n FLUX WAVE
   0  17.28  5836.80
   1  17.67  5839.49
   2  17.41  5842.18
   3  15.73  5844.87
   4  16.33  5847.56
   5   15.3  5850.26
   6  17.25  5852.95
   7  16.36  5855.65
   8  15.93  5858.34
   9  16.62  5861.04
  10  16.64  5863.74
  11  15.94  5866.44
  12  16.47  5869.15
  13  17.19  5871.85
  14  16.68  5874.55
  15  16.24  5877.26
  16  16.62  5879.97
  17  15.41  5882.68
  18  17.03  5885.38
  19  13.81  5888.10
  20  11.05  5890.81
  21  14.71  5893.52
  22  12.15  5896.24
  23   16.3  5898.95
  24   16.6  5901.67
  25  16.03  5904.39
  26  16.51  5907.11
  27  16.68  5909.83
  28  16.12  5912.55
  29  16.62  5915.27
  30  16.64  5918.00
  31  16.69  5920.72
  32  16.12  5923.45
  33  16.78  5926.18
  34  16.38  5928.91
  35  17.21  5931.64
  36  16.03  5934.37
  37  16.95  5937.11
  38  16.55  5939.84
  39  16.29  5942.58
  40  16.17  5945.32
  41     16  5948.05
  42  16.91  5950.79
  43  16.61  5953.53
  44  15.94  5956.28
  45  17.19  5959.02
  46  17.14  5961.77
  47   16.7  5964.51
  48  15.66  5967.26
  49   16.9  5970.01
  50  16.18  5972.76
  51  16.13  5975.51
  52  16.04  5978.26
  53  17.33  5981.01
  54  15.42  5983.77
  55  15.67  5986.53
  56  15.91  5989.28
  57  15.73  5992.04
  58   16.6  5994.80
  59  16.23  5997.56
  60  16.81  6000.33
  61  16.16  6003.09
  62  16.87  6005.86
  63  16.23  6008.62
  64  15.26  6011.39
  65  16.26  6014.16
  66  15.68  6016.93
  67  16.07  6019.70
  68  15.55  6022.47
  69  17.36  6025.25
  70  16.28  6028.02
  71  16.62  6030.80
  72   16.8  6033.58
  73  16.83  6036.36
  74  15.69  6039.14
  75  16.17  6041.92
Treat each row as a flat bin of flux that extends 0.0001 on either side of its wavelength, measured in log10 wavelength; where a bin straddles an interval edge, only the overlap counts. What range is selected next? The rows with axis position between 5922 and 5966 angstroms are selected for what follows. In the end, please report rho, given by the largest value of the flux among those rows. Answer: 17.21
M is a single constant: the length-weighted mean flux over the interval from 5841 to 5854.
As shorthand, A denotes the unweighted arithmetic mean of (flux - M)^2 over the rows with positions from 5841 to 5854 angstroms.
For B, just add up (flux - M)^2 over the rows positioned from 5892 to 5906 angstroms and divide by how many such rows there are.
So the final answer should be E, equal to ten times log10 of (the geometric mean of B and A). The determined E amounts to 2.3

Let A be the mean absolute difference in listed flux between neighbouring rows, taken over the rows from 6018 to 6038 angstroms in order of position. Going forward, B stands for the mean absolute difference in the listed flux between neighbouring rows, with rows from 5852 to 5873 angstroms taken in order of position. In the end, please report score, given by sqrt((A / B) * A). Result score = 0.9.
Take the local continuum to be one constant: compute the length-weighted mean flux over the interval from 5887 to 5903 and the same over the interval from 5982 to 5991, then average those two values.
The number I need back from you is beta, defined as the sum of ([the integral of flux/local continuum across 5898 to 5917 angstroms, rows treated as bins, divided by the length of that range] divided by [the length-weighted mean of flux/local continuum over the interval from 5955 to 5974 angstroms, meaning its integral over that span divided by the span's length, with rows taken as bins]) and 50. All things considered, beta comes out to 51.0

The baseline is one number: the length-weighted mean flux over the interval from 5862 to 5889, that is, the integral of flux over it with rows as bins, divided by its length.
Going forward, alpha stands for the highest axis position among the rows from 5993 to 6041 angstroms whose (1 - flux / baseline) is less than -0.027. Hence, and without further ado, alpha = 6036.36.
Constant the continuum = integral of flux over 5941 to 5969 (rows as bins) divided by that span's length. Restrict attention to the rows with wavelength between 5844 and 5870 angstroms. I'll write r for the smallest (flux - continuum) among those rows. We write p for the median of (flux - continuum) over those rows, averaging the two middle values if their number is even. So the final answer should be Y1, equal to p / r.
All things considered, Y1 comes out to 0.10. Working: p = -0.12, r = -1.16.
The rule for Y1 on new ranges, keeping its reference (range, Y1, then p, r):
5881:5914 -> 0.07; -0.39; -5.41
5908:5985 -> -0.11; 0.12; -1.04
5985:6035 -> 0.19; -0.23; -1.20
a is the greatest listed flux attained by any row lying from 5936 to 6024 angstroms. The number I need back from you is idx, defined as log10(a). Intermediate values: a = 17.33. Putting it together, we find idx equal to 1.24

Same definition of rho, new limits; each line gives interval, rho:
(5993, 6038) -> 17.36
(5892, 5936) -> 17.21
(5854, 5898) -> 17.19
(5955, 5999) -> 17.33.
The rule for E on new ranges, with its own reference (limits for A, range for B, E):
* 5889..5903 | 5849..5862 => 3.2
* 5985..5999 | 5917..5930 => -8.6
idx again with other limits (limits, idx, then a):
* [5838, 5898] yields 1.25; 17.67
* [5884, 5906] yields 1.23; 17.03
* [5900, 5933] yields 1.24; 17.21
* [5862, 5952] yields 1.24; 17.21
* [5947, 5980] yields 1.24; 17.19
